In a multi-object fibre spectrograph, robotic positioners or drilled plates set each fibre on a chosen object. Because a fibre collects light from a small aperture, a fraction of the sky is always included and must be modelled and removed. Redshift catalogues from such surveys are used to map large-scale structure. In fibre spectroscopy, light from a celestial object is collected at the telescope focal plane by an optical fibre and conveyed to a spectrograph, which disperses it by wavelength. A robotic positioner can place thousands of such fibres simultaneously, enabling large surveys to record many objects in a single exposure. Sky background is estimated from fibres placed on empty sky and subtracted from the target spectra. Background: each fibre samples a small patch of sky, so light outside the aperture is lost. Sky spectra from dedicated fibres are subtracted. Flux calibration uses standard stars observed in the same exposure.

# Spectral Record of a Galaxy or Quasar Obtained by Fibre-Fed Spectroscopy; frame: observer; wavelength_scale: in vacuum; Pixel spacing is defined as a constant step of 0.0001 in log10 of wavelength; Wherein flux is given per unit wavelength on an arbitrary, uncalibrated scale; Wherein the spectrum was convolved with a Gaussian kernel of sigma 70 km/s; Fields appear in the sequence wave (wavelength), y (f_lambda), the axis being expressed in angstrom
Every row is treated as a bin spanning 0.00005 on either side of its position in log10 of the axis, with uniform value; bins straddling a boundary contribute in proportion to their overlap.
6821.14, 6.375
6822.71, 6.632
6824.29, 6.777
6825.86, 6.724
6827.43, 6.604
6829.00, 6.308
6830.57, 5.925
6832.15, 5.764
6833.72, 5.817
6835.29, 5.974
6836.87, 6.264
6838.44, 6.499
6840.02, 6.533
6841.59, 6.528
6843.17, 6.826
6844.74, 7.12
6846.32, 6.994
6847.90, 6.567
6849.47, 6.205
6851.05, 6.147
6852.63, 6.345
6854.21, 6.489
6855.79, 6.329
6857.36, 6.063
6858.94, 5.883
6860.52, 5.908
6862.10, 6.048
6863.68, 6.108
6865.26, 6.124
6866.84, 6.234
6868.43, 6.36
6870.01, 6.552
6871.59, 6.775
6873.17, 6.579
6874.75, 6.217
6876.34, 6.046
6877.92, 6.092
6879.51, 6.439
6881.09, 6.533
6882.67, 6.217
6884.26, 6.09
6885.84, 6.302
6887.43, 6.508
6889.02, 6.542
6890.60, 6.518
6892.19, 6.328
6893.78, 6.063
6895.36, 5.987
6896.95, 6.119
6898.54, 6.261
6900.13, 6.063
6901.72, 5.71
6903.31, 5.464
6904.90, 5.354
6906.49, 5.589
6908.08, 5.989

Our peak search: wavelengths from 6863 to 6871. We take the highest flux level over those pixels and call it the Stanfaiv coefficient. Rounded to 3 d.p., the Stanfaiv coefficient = 6.552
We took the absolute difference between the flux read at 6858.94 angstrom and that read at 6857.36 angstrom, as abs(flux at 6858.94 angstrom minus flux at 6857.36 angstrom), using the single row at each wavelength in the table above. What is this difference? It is 0.18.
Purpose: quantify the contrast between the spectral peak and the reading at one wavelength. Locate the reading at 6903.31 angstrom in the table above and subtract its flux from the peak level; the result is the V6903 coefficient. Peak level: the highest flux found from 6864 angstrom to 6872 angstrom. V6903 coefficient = 1.3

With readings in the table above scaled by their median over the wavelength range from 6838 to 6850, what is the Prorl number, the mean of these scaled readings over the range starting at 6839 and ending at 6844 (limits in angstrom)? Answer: 1.01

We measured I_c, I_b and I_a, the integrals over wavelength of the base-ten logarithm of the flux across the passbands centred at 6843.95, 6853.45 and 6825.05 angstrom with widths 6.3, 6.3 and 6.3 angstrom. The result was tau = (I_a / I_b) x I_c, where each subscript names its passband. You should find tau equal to 5.4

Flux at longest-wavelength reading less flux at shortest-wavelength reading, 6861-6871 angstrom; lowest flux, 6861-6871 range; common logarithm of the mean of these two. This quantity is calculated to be 0.52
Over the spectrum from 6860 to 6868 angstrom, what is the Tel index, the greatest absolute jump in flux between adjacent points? 0.14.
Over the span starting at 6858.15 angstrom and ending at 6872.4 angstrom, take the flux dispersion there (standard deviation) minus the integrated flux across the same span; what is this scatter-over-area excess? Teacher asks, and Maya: -88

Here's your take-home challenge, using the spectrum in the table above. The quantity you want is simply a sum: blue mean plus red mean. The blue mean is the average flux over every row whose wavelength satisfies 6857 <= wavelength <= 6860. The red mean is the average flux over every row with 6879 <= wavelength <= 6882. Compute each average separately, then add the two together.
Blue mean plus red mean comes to 12.5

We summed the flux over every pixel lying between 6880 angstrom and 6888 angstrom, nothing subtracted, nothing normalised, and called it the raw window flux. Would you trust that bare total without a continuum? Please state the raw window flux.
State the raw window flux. 32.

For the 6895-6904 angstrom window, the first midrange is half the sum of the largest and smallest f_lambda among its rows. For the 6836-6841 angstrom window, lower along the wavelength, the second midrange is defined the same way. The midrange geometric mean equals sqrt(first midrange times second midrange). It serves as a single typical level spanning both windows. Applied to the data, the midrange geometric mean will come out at 6.12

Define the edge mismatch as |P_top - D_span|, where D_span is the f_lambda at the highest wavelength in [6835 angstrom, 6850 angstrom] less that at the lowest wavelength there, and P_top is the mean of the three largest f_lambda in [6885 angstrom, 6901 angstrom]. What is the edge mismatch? 6.29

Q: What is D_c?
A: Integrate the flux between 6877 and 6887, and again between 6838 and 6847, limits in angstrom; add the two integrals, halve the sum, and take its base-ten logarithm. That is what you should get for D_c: 1.791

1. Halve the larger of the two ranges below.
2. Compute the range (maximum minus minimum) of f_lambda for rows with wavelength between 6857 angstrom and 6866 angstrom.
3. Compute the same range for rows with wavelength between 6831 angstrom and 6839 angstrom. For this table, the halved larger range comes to 0.37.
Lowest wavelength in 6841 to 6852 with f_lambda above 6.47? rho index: 6841.59 angstrom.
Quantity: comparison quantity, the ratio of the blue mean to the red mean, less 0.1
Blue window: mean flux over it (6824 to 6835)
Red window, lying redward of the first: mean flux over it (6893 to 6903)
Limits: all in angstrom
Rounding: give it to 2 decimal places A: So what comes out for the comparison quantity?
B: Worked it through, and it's 0.94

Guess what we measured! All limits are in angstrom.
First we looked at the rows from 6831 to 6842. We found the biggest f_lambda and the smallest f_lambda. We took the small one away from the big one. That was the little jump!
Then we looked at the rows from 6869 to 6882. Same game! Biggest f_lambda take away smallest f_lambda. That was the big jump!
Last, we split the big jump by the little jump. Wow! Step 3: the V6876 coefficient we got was 0.9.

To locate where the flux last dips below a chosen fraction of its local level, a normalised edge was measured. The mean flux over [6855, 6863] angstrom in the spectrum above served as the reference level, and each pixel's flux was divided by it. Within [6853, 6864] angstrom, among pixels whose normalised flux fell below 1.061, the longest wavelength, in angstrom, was 6863.68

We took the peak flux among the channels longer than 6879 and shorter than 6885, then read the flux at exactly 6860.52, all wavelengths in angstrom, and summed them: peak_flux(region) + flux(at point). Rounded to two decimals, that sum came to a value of 12.44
